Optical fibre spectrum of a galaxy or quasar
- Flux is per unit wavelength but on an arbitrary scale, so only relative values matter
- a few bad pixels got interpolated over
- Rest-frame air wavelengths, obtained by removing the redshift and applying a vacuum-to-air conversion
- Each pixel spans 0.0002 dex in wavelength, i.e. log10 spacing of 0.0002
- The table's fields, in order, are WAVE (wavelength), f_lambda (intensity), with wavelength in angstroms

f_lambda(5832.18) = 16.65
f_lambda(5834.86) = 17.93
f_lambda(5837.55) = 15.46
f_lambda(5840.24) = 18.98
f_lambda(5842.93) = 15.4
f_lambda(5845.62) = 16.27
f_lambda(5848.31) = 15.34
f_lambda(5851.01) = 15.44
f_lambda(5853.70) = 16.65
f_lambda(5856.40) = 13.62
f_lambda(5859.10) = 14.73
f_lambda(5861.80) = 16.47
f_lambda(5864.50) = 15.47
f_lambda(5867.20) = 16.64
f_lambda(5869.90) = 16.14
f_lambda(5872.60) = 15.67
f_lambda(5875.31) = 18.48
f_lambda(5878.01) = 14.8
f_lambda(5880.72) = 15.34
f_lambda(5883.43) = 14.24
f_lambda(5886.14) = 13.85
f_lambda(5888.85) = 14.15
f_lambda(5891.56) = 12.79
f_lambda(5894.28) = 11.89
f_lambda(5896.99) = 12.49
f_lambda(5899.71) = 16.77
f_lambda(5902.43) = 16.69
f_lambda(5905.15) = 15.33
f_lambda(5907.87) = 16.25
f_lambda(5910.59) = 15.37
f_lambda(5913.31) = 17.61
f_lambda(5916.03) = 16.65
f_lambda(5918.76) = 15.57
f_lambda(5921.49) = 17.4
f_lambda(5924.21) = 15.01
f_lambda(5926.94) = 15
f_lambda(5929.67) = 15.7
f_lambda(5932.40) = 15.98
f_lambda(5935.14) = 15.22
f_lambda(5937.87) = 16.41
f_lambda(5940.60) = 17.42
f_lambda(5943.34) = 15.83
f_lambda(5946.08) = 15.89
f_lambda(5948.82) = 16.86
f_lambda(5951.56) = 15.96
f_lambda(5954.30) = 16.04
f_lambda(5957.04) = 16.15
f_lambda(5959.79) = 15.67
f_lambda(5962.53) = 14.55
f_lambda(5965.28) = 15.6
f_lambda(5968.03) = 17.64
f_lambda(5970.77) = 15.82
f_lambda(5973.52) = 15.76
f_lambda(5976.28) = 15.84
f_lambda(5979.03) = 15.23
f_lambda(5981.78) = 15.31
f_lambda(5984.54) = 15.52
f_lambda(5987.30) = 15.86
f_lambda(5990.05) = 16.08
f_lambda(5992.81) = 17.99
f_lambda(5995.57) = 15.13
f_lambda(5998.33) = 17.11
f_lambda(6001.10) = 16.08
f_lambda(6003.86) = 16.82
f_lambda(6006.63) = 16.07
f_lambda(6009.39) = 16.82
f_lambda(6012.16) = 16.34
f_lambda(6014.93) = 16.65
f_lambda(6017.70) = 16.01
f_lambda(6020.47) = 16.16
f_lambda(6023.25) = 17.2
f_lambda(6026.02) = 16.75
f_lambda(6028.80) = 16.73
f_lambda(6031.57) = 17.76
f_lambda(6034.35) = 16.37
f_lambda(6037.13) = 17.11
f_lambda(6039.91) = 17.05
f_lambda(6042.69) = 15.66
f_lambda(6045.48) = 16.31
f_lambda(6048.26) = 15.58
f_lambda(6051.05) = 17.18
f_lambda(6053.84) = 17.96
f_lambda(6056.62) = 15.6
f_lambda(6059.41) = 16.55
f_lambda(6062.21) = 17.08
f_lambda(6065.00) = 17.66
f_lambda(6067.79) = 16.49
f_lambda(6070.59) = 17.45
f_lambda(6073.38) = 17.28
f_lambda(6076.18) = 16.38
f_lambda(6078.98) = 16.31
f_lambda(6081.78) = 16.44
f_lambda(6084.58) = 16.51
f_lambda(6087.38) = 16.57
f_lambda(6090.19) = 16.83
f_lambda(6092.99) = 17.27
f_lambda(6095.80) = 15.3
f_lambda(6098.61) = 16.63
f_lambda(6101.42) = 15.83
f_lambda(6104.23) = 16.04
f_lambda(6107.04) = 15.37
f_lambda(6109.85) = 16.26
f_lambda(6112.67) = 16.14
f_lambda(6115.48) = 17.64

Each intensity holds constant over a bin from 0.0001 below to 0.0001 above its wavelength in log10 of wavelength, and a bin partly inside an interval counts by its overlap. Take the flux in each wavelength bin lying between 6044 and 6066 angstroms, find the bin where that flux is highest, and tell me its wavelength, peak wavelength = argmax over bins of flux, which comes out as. 6053.84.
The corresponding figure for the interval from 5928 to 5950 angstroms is 5940.60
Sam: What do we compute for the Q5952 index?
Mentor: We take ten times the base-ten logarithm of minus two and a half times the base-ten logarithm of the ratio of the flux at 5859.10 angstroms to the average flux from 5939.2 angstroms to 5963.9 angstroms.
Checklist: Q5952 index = -10.3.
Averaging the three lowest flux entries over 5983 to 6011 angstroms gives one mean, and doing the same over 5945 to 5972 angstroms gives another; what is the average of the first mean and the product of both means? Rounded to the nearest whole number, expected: 126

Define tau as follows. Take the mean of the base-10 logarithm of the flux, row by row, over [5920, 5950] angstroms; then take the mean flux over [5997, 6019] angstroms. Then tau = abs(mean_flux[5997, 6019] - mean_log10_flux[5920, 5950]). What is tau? 15.28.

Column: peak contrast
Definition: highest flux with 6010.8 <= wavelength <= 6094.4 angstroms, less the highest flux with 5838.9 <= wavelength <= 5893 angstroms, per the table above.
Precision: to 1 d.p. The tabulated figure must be -1.0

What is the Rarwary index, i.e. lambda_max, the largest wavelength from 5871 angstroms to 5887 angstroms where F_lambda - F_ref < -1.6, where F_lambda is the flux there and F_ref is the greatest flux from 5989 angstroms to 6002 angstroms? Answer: 5886.14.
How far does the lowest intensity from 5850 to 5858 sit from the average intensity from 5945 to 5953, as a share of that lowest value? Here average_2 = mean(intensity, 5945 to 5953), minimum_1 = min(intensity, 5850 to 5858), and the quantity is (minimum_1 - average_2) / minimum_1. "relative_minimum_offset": -0.19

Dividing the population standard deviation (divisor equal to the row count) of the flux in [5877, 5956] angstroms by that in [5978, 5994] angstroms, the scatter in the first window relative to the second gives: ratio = 1.5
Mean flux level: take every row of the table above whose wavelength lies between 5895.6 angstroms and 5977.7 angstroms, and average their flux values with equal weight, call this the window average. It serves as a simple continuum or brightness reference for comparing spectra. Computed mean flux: 15.9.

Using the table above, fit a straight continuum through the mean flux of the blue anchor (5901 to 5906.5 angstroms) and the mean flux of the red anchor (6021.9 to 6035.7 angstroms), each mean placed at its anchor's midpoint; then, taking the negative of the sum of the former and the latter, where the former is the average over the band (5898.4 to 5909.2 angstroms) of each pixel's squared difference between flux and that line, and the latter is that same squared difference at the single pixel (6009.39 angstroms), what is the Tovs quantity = -0.41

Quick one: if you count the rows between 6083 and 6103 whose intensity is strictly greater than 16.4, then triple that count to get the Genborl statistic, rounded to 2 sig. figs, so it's 15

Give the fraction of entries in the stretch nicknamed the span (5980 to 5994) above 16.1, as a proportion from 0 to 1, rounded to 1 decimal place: 0.2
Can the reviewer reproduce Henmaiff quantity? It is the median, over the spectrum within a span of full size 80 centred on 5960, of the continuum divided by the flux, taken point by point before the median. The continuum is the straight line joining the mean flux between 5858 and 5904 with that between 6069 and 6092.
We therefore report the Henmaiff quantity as 0.99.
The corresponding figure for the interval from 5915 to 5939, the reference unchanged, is 0.99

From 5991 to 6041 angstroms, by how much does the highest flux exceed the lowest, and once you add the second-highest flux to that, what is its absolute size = 20.6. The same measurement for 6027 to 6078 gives 20.1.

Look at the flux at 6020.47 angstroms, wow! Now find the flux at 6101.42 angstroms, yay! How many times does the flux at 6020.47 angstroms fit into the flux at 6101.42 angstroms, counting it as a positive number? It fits 0.98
